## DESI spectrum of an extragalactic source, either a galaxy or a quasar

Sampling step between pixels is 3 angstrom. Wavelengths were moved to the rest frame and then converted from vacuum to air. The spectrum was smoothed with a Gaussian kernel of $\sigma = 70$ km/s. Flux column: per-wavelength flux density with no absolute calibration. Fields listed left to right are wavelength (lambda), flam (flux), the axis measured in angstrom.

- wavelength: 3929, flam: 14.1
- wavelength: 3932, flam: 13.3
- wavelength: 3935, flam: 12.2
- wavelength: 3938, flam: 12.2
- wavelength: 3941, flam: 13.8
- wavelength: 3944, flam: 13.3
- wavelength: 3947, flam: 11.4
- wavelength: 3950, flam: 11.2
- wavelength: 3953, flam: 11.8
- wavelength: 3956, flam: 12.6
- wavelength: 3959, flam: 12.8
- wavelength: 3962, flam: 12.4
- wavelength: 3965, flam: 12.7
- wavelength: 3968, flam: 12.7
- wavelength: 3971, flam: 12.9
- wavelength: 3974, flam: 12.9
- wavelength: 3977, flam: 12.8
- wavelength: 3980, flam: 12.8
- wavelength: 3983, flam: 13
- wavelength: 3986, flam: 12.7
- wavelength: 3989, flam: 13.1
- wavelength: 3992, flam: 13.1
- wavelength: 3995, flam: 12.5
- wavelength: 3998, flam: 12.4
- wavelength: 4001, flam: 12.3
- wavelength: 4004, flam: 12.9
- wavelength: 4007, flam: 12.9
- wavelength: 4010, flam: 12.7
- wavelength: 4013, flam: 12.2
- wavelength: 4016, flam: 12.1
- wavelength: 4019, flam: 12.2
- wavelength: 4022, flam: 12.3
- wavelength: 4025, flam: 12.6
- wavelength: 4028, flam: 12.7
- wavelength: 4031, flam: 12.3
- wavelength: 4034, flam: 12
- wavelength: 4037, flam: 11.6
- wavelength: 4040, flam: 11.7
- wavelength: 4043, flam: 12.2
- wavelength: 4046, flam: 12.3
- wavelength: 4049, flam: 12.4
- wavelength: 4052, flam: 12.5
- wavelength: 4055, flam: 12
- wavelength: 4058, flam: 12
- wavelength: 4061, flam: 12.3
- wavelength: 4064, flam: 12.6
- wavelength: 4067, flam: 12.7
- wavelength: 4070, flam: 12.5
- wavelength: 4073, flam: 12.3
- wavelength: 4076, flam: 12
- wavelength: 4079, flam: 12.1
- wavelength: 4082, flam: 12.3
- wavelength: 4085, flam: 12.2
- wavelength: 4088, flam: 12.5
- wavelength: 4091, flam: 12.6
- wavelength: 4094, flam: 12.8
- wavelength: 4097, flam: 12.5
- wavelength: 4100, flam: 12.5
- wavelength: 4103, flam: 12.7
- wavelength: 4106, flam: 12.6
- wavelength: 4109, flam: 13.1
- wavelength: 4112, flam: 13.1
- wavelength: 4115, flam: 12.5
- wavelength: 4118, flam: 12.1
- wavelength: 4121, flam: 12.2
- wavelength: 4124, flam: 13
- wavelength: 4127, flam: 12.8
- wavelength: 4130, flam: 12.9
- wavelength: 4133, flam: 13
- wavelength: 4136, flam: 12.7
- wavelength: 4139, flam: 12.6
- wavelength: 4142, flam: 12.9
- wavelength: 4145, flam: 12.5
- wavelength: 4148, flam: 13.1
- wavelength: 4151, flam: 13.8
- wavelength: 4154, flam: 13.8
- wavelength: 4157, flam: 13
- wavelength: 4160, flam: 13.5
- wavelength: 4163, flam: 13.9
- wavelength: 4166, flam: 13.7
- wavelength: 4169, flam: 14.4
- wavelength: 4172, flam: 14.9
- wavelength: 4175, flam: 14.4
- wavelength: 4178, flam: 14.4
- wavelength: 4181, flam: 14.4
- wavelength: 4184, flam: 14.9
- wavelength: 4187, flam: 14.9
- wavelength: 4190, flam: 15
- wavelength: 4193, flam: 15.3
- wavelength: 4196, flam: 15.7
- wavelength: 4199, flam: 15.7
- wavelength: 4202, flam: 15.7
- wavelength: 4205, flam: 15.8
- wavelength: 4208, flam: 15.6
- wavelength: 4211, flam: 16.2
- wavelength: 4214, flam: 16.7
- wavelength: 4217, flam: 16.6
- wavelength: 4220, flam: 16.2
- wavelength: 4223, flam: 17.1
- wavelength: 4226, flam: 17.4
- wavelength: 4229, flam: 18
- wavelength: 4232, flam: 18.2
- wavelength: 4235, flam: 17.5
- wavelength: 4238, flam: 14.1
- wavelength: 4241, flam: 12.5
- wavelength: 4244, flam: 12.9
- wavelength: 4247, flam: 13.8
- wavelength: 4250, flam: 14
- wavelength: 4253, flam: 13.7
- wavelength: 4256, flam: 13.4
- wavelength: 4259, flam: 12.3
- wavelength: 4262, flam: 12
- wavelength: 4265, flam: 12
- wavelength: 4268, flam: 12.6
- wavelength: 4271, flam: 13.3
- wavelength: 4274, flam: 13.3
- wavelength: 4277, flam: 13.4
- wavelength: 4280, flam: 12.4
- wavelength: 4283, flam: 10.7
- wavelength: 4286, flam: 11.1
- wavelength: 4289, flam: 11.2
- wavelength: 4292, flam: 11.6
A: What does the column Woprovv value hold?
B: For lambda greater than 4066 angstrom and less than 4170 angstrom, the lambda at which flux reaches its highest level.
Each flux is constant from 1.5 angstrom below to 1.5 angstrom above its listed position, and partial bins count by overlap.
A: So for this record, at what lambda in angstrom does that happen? 4169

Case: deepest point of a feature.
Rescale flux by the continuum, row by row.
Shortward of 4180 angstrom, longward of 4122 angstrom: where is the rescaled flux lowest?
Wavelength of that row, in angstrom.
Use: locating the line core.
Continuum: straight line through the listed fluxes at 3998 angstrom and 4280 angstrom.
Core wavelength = 4145 angstrom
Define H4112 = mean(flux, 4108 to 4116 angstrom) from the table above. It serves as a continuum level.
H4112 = 12.9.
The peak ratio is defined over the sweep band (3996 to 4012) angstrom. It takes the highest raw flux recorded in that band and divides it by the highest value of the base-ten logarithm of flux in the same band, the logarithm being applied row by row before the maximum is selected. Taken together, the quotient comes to 11.6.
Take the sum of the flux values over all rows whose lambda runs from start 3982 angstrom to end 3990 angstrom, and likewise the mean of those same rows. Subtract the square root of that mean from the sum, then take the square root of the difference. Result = 5.93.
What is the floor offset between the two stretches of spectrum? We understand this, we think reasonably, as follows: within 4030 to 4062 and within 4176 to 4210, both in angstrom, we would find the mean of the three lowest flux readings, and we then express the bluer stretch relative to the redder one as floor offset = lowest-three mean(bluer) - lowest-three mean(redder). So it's -2.8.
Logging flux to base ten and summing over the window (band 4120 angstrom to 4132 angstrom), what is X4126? 4.42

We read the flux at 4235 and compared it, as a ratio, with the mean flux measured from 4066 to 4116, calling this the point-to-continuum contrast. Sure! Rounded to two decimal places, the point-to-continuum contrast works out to 1.40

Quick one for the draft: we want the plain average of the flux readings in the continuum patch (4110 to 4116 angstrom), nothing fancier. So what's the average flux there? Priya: 12.8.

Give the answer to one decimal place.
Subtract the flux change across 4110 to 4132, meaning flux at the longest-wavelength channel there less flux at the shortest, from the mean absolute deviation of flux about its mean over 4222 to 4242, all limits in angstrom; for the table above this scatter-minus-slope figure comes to 2.0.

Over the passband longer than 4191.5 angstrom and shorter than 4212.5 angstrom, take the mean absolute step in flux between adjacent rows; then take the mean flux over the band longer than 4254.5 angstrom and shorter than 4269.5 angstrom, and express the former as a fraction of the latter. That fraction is 0.017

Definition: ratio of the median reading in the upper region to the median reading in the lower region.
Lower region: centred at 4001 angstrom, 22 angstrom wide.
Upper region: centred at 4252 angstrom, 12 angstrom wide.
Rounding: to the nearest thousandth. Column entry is 1.083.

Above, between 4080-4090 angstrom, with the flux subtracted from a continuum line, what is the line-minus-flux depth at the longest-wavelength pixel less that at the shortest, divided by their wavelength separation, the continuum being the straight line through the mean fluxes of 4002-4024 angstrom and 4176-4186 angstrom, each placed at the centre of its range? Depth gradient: -0.021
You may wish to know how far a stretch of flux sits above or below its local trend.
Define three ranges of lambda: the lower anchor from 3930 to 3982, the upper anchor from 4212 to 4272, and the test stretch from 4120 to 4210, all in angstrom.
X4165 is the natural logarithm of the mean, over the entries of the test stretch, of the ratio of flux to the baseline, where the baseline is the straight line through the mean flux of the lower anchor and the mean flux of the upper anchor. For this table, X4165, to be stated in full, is -0.01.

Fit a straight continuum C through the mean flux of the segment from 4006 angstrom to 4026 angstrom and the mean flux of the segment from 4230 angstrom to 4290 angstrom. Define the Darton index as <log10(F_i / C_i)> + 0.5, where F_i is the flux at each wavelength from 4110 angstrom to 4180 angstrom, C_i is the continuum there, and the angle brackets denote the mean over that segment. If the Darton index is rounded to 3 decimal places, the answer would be 0.513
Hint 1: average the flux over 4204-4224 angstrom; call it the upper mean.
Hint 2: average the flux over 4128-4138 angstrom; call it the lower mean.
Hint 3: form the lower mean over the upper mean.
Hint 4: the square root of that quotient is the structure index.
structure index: 0.888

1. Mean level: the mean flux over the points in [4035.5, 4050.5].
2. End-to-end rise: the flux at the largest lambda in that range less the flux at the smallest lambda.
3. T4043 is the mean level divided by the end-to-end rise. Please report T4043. 15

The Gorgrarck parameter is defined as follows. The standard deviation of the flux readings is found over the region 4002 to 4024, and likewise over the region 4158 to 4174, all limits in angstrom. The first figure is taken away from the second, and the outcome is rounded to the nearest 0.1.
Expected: 0.2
